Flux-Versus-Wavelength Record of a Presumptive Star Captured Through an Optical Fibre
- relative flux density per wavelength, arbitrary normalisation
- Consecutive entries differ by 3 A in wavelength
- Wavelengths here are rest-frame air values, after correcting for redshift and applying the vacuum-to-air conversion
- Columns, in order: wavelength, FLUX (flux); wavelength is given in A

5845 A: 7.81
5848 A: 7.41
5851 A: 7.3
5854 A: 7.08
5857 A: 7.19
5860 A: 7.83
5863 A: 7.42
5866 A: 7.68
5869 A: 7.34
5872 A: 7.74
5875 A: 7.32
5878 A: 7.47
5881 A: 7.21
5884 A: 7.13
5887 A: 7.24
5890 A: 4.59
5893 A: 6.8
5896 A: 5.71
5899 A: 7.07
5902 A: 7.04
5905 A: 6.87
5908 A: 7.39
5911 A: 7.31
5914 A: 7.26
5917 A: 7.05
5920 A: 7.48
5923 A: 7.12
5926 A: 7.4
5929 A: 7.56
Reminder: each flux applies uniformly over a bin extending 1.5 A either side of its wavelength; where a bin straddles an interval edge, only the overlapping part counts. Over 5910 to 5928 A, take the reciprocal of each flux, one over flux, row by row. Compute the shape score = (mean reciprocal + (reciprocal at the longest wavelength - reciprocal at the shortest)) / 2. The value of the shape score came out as 0.068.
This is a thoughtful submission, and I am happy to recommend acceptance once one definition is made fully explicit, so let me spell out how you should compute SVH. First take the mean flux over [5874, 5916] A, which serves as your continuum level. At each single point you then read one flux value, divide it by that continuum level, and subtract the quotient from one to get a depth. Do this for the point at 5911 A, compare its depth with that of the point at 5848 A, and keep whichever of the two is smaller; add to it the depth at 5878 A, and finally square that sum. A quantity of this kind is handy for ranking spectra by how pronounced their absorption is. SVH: 0.026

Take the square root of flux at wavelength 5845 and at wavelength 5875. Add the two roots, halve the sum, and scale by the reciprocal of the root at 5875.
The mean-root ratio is 1.02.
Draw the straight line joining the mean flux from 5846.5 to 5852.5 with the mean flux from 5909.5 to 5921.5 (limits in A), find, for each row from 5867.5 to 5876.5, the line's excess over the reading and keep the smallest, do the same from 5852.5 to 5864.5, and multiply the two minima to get 0.20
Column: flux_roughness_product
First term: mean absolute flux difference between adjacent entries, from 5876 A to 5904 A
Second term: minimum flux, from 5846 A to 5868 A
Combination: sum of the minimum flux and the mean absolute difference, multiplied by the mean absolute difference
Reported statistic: 8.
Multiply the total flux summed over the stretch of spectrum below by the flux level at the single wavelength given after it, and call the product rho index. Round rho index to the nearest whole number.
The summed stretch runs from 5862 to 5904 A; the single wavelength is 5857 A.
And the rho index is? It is 703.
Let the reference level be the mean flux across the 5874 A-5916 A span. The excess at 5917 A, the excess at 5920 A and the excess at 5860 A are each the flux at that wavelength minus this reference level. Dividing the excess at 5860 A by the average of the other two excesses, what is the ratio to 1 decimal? 2.5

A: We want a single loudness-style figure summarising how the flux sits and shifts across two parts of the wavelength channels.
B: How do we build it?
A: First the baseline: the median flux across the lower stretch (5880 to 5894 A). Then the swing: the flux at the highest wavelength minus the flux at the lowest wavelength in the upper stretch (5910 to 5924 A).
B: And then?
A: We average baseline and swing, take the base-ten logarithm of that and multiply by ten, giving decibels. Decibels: 5.40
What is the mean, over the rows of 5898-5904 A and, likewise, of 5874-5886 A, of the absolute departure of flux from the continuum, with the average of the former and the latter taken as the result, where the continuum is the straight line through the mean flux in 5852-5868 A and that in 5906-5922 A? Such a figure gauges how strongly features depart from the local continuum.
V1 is 0.21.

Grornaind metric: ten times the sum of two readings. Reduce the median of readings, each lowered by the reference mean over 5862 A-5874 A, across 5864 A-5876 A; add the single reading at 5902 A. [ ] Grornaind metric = 70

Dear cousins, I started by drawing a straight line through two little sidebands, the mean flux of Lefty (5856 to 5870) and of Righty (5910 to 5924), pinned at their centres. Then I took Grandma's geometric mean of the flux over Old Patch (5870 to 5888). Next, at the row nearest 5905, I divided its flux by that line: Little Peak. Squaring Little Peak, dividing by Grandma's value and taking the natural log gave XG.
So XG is -2.12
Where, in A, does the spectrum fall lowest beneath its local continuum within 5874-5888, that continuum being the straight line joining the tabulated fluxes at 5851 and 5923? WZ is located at 5884 A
